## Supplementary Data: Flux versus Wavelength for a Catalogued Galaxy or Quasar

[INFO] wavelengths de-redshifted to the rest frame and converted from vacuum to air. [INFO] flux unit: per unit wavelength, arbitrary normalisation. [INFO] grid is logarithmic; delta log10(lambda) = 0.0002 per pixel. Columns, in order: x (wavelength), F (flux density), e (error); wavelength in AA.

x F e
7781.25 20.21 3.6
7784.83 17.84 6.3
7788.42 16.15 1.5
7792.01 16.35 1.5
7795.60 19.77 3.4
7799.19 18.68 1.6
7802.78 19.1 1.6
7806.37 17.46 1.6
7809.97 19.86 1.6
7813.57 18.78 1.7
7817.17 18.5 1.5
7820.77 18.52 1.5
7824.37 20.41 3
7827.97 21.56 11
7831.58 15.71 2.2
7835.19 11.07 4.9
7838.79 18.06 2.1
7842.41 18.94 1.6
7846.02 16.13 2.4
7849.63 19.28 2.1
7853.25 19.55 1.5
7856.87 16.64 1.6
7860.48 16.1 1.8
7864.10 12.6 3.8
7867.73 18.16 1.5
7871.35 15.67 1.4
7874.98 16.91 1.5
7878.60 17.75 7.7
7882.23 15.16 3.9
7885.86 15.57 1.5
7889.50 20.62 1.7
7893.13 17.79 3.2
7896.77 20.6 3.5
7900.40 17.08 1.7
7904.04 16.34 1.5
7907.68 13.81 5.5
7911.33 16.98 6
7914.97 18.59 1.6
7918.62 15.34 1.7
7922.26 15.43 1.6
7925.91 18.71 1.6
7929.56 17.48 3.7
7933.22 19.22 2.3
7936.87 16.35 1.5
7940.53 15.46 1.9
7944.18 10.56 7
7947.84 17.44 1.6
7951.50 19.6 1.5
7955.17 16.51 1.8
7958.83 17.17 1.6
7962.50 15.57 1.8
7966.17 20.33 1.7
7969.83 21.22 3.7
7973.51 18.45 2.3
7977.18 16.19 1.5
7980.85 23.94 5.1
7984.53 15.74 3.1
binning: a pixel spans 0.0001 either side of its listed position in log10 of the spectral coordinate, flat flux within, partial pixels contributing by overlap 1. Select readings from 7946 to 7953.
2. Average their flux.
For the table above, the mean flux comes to 18.5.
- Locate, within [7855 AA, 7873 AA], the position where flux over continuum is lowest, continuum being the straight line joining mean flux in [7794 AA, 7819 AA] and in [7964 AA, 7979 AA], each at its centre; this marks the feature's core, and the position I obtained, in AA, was 7864.10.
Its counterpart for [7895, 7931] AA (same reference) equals 7907.68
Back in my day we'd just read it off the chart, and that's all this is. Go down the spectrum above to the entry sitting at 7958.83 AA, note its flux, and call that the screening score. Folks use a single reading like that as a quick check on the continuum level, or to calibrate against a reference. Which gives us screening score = 17.17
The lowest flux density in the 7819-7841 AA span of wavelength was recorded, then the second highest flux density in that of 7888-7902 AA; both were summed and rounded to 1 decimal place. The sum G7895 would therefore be 31.7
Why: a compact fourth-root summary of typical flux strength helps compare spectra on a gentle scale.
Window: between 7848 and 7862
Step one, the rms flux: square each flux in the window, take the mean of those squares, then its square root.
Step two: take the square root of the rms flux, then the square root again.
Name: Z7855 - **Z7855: 2.06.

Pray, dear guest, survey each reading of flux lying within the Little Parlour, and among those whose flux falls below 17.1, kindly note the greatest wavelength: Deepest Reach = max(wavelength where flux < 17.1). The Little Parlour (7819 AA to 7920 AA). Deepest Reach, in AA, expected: 7918.62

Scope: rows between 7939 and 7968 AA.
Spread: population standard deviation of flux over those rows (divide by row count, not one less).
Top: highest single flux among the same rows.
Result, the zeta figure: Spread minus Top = -17.5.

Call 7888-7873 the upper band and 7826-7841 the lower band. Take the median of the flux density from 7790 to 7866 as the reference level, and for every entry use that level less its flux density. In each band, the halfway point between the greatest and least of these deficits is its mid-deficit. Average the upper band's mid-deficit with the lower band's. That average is 2.1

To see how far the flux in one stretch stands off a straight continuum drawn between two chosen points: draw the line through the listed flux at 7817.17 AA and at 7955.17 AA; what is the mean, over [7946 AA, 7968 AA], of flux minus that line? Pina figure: 1.3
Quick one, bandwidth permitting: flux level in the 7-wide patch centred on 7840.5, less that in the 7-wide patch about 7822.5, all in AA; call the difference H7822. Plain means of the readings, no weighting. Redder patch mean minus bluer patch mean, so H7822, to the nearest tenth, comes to -1.0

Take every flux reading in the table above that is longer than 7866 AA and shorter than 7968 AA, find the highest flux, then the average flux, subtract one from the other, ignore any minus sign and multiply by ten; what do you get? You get 36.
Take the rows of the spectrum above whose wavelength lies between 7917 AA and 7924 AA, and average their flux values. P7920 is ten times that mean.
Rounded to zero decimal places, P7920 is 154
